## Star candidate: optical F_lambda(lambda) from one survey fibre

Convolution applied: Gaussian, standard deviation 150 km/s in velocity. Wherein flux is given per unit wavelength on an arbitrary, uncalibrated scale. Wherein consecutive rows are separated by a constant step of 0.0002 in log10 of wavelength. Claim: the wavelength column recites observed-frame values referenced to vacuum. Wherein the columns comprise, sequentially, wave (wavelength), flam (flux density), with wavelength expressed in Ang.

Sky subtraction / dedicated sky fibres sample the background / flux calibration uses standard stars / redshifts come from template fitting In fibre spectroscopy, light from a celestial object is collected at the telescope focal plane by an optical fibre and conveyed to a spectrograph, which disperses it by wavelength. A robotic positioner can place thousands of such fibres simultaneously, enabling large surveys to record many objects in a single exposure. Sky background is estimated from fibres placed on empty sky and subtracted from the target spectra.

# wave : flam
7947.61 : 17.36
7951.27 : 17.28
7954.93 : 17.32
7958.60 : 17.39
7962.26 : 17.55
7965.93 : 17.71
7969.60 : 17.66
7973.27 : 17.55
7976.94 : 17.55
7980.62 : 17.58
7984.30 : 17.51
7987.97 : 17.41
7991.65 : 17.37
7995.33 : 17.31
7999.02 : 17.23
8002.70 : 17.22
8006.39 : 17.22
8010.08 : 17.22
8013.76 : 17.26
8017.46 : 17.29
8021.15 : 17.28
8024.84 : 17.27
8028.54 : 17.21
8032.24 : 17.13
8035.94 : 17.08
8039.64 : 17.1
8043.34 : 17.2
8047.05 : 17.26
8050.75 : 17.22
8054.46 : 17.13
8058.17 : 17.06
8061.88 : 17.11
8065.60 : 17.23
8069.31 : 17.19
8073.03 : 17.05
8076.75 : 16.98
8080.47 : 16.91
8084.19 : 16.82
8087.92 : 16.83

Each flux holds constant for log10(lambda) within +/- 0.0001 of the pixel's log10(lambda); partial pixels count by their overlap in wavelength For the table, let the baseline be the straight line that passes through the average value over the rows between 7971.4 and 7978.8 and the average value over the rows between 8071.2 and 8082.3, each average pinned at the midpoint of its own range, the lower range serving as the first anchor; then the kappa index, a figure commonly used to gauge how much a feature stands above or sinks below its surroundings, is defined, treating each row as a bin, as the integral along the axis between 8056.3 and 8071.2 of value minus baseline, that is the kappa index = 1.4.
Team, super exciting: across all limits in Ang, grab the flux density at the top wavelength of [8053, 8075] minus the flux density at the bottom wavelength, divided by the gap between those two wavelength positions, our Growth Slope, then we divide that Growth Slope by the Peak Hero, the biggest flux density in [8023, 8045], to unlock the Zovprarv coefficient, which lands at -0.0002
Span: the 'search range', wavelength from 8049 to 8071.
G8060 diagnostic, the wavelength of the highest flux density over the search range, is 8065.60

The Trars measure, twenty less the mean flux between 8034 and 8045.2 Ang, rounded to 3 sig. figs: 2.87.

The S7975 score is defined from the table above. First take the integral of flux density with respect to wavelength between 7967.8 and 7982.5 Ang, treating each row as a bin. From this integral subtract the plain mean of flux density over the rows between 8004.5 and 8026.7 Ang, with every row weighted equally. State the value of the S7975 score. 241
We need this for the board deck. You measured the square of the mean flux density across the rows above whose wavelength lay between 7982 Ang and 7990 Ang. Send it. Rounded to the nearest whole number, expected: 305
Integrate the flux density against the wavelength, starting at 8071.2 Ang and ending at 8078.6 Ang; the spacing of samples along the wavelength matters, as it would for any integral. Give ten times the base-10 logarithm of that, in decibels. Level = 21.0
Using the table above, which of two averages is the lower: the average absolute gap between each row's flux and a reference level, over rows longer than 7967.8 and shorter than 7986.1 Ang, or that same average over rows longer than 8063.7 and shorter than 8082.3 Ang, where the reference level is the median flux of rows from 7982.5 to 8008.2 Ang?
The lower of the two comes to 0.24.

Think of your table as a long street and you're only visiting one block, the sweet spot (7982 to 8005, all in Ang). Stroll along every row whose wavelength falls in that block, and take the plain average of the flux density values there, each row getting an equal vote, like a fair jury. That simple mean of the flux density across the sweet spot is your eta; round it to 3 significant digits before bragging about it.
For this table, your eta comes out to 17.3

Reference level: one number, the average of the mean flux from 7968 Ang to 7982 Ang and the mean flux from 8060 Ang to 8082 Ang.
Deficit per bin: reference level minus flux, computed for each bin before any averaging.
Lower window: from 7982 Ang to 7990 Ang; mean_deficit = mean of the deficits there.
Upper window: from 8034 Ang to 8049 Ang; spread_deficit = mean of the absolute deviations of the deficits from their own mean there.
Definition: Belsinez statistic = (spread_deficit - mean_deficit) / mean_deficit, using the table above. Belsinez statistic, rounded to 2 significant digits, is -1.5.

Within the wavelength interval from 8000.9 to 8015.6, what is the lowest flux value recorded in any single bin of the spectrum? 17.22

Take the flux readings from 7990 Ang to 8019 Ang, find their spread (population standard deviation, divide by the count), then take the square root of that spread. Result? 0.23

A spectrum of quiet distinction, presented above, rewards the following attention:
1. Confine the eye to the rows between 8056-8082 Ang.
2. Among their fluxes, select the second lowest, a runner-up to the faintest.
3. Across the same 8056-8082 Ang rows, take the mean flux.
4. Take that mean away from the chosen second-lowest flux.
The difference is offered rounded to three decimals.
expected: -0.096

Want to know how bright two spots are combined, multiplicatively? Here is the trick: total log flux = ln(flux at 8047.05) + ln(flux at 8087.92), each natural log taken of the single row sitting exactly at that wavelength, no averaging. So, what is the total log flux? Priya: 5.672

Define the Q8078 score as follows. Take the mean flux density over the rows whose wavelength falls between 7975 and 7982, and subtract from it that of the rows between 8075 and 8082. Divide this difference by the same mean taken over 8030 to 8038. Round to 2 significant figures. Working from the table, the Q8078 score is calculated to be 0.036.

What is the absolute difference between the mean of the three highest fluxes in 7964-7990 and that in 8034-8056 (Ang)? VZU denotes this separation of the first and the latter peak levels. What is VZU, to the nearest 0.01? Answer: 0.42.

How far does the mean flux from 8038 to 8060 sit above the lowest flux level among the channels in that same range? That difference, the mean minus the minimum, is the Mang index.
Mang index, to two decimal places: 0.10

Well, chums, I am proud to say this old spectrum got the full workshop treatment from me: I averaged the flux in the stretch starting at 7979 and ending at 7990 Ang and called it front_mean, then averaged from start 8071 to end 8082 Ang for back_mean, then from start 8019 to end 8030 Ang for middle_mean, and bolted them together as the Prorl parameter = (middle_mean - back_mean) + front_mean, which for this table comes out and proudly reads 17.8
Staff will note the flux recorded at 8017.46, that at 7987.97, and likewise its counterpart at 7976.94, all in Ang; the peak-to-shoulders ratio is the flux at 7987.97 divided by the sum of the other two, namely 0.500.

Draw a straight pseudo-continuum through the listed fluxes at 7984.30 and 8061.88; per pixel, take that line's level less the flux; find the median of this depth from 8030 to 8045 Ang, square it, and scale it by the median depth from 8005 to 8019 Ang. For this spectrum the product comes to 0.0021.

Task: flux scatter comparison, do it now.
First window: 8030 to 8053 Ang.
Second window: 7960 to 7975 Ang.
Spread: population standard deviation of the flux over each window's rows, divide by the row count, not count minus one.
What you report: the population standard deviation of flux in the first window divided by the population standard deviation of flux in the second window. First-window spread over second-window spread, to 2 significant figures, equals 0.94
